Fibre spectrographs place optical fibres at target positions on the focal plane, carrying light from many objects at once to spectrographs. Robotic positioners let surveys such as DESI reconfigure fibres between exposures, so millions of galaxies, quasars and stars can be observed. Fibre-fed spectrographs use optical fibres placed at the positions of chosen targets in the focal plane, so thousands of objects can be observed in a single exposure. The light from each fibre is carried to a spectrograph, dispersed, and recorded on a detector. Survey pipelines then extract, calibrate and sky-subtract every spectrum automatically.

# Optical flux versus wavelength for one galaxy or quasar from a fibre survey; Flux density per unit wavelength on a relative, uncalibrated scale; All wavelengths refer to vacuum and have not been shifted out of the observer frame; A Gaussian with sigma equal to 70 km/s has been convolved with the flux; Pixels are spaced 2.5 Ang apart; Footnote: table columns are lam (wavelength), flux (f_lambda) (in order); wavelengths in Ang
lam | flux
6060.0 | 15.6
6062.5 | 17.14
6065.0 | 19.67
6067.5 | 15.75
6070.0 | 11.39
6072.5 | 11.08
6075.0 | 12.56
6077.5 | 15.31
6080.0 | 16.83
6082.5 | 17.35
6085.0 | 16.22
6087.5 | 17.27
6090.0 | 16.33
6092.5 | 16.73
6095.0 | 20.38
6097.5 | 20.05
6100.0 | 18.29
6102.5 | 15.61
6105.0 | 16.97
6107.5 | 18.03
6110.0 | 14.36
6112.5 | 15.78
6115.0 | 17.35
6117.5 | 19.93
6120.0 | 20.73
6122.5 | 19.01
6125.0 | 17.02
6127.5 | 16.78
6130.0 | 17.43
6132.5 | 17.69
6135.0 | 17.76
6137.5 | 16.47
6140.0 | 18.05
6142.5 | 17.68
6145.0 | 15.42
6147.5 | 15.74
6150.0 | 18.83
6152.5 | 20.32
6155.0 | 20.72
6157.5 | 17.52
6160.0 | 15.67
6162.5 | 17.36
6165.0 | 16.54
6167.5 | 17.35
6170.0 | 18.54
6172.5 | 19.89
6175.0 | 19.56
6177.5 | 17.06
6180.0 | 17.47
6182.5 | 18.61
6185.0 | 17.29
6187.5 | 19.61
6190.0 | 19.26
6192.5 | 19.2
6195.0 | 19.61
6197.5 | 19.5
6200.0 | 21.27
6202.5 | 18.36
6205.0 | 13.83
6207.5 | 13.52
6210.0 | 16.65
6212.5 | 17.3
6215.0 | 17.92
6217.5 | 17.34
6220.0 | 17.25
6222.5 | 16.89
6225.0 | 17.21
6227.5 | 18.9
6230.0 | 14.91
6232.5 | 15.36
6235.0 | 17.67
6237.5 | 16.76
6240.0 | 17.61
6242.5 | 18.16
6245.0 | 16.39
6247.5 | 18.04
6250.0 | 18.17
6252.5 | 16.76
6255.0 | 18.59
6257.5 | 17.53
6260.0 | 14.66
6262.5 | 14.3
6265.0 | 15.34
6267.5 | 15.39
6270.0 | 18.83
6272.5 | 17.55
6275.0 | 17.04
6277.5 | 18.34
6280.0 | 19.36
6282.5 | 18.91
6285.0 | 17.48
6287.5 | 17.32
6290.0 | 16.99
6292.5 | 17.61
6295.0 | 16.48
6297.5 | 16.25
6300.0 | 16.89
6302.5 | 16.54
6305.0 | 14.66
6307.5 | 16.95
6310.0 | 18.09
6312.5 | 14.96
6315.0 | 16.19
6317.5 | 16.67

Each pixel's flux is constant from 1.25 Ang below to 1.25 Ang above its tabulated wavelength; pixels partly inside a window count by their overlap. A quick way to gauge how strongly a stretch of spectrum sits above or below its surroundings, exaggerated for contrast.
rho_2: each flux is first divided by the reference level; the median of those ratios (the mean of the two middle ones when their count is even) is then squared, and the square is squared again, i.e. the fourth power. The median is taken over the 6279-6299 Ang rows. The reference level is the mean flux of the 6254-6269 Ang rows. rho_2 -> 1.41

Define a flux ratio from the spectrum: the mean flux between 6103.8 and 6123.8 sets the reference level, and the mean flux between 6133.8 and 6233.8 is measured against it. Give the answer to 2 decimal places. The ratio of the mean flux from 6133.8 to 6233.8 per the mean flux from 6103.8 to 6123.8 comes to 1.00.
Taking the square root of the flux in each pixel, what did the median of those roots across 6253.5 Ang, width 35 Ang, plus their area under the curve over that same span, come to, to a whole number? 148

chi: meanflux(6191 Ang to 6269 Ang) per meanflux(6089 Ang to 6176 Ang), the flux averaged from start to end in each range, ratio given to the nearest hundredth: 0.96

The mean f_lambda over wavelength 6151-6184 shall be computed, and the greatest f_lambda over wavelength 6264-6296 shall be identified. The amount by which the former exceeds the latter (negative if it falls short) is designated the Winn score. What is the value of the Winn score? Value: -1.16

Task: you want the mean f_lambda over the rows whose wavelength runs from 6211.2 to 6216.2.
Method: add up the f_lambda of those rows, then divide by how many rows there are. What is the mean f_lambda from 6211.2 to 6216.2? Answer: 17.6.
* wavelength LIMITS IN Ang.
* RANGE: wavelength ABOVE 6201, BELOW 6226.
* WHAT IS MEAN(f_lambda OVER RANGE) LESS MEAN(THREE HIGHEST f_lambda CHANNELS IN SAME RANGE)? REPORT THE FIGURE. -1.2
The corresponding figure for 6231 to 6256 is -1.0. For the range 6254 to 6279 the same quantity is -1.8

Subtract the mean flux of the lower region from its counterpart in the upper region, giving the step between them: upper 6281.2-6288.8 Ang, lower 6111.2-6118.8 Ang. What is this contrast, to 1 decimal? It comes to 0.2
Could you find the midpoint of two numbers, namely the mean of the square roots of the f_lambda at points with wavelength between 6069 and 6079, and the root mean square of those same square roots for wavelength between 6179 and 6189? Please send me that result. 3.9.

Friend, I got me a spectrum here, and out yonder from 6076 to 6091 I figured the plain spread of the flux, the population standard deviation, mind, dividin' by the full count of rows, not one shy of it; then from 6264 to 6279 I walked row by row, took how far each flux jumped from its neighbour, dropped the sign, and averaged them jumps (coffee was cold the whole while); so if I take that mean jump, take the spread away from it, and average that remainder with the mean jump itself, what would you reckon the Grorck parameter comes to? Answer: 1.0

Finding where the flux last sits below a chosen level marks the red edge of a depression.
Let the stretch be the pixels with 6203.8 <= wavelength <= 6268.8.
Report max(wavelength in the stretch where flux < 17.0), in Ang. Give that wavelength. 6267.5 Ang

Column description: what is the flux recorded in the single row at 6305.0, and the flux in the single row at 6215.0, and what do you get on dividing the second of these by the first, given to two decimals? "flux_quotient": 1.22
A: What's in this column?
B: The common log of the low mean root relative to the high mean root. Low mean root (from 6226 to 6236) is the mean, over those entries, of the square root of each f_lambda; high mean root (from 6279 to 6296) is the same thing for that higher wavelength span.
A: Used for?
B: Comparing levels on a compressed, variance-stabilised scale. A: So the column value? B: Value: -0.013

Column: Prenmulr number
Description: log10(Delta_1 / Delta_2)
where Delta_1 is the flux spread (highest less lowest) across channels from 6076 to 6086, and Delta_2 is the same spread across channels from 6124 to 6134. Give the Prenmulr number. 0.35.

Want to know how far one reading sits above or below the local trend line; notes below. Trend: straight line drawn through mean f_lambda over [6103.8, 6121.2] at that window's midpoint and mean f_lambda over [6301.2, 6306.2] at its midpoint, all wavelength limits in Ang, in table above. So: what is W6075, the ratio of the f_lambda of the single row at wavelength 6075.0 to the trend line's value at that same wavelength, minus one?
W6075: -0.30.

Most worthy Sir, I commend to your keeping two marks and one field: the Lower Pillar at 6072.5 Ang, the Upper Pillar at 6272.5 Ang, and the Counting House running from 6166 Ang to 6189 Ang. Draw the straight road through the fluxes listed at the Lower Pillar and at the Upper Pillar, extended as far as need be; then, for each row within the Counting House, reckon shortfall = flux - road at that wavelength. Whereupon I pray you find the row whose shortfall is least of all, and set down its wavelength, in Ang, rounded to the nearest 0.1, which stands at 6185.0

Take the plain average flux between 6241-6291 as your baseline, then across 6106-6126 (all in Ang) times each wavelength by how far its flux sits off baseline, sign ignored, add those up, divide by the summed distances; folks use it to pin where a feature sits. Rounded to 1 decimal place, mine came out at 6116.2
